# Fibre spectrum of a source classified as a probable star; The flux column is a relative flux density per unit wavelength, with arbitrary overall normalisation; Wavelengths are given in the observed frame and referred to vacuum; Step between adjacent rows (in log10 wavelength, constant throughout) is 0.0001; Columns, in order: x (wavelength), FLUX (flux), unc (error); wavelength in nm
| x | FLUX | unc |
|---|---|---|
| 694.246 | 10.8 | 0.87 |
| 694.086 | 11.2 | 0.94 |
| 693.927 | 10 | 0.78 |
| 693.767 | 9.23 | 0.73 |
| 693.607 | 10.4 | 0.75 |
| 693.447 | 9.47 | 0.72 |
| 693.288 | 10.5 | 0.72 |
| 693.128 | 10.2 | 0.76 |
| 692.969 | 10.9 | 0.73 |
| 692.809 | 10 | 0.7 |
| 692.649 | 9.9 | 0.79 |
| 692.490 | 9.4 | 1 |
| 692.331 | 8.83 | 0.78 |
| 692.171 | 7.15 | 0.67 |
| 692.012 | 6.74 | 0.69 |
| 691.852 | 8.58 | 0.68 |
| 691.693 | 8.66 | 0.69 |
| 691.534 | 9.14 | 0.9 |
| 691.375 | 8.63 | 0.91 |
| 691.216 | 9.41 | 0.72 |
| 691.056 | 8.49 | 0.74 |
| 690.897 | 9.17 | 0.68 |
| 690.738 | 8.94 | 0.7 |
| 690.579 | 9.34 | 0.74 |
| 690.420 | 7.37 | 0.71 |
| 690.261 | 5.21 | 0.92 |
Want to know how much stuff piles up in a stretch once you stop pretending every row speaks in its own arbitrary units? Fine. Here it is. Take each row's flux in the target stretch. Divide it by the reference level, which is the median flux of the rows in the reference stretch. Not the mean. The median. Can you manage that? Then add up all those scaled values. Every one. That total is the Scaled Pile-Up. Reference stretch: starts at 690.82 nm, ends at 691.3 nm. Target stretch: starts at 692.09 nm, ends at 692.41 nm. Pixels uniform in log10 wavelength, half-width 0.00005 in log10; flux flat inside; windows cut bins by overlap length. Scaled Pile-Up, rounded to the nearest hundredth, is 1.74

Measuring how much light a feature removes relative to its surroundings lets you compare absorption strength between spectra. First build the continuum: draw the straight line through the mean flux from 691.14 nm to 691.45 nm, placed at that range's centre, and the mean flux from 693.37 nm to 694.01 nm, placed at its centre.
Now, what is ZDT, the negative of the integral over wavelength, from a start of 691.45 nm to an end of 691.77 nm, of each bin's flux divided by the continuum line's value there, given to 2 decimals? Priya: -0.31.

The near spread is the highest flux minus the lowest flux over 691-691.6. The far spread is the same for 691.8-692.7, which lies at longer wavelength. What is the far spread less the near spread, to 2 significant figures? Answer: 2.2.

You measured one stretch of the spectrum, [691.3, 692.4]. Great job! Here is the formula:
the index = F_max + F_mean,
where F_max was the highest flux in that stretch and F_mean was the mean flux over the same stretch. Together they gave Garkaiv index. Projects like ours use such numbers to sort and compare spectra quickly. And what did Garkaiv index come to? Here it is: 17.4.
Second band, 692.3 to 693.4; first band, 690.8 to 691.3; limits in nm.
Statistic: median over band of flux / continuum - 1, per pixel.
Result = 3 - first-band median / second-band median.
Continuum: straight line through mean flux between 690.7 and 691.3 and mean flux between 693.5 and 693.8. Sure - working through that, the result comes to 2.5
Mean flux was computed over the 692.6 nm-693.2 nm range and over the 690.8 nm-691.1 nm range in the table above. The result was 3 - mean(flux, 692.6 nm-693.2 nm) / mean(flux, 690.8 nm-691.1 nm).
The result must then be 1.84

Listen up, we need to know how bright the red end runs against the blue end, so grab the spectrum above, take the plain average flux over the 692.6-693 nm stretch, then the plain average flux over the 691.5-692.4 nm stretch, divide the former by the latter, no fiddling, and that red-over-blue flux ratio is 1.25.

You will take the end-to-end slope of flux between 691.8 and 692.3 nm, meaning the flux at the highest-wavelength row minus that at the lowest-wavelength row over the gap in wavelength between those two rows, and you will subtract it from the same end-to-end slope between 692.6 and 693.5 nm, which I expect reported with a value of 3.9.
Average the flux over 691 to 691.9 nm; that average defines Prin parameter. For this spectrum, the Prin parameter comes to 8.8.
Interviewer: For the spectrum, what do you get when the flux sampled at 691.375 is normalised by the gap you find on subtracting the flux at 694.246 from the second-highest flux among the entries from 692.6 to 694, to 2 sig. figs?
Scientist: -29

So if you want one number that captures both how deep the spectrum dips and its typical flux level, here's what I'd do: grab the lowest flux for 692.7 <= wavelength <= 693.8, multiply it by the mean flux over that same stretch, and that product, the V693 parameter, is 93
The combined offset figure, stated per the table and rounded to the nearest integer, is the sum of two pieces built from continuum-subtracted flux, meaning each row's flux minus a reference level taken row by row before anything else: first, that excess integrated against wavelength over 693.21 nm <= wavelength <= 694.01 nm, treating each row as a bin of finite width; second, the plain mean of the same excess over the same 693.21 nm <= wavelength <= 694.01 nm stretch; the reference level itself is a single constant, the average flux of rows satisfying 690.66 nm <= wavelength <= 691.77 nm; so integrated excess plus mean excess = 2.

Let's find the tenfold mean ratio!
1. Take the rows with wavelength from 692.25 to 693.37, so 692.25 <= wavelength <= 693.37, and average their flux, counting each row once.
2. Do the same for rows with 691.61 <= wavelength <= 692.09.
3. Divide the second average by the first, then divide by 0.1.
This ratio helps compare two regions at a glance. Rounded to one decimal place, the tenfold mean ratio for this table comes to 8.0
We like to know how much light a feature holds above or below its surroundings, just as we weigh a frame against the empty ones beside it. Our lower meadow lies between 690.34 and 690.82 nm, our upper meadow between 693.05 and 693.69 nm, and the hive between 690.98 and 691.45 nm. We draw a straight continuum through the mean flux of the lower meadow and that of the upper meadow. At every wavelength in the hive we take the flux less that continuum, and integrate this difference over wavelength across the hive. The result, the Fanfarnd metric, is -0.03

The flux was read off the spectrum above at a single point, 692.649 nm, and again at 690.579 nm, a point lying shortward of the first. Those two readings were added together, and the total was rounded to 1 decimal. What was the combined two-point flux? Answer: 19.2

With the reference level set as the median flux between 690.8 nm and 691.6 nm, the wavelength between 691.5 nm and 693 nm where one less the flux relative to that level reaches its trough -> 692.969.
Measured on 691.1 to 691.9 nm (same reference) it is 691.216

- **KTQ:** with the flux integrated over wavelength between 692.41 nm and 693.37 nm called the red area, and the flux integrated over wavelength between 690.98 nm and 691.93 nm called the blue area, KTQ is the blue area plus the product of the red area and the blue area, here 90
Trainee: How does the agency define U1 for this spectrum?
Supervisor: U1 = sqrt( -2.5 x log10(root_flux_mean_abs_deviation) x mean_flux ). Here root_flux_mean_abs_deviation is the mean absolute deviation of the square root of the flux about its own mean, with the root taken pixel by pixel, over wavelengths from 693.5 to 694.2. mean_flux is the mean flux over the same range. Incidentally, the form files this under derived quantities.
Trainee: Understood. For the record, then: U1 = 5.13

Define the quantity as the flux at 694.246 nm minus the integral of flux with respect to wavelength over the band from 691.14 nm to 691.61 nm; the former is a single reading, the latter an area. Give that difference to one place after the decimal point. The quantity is 6.5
